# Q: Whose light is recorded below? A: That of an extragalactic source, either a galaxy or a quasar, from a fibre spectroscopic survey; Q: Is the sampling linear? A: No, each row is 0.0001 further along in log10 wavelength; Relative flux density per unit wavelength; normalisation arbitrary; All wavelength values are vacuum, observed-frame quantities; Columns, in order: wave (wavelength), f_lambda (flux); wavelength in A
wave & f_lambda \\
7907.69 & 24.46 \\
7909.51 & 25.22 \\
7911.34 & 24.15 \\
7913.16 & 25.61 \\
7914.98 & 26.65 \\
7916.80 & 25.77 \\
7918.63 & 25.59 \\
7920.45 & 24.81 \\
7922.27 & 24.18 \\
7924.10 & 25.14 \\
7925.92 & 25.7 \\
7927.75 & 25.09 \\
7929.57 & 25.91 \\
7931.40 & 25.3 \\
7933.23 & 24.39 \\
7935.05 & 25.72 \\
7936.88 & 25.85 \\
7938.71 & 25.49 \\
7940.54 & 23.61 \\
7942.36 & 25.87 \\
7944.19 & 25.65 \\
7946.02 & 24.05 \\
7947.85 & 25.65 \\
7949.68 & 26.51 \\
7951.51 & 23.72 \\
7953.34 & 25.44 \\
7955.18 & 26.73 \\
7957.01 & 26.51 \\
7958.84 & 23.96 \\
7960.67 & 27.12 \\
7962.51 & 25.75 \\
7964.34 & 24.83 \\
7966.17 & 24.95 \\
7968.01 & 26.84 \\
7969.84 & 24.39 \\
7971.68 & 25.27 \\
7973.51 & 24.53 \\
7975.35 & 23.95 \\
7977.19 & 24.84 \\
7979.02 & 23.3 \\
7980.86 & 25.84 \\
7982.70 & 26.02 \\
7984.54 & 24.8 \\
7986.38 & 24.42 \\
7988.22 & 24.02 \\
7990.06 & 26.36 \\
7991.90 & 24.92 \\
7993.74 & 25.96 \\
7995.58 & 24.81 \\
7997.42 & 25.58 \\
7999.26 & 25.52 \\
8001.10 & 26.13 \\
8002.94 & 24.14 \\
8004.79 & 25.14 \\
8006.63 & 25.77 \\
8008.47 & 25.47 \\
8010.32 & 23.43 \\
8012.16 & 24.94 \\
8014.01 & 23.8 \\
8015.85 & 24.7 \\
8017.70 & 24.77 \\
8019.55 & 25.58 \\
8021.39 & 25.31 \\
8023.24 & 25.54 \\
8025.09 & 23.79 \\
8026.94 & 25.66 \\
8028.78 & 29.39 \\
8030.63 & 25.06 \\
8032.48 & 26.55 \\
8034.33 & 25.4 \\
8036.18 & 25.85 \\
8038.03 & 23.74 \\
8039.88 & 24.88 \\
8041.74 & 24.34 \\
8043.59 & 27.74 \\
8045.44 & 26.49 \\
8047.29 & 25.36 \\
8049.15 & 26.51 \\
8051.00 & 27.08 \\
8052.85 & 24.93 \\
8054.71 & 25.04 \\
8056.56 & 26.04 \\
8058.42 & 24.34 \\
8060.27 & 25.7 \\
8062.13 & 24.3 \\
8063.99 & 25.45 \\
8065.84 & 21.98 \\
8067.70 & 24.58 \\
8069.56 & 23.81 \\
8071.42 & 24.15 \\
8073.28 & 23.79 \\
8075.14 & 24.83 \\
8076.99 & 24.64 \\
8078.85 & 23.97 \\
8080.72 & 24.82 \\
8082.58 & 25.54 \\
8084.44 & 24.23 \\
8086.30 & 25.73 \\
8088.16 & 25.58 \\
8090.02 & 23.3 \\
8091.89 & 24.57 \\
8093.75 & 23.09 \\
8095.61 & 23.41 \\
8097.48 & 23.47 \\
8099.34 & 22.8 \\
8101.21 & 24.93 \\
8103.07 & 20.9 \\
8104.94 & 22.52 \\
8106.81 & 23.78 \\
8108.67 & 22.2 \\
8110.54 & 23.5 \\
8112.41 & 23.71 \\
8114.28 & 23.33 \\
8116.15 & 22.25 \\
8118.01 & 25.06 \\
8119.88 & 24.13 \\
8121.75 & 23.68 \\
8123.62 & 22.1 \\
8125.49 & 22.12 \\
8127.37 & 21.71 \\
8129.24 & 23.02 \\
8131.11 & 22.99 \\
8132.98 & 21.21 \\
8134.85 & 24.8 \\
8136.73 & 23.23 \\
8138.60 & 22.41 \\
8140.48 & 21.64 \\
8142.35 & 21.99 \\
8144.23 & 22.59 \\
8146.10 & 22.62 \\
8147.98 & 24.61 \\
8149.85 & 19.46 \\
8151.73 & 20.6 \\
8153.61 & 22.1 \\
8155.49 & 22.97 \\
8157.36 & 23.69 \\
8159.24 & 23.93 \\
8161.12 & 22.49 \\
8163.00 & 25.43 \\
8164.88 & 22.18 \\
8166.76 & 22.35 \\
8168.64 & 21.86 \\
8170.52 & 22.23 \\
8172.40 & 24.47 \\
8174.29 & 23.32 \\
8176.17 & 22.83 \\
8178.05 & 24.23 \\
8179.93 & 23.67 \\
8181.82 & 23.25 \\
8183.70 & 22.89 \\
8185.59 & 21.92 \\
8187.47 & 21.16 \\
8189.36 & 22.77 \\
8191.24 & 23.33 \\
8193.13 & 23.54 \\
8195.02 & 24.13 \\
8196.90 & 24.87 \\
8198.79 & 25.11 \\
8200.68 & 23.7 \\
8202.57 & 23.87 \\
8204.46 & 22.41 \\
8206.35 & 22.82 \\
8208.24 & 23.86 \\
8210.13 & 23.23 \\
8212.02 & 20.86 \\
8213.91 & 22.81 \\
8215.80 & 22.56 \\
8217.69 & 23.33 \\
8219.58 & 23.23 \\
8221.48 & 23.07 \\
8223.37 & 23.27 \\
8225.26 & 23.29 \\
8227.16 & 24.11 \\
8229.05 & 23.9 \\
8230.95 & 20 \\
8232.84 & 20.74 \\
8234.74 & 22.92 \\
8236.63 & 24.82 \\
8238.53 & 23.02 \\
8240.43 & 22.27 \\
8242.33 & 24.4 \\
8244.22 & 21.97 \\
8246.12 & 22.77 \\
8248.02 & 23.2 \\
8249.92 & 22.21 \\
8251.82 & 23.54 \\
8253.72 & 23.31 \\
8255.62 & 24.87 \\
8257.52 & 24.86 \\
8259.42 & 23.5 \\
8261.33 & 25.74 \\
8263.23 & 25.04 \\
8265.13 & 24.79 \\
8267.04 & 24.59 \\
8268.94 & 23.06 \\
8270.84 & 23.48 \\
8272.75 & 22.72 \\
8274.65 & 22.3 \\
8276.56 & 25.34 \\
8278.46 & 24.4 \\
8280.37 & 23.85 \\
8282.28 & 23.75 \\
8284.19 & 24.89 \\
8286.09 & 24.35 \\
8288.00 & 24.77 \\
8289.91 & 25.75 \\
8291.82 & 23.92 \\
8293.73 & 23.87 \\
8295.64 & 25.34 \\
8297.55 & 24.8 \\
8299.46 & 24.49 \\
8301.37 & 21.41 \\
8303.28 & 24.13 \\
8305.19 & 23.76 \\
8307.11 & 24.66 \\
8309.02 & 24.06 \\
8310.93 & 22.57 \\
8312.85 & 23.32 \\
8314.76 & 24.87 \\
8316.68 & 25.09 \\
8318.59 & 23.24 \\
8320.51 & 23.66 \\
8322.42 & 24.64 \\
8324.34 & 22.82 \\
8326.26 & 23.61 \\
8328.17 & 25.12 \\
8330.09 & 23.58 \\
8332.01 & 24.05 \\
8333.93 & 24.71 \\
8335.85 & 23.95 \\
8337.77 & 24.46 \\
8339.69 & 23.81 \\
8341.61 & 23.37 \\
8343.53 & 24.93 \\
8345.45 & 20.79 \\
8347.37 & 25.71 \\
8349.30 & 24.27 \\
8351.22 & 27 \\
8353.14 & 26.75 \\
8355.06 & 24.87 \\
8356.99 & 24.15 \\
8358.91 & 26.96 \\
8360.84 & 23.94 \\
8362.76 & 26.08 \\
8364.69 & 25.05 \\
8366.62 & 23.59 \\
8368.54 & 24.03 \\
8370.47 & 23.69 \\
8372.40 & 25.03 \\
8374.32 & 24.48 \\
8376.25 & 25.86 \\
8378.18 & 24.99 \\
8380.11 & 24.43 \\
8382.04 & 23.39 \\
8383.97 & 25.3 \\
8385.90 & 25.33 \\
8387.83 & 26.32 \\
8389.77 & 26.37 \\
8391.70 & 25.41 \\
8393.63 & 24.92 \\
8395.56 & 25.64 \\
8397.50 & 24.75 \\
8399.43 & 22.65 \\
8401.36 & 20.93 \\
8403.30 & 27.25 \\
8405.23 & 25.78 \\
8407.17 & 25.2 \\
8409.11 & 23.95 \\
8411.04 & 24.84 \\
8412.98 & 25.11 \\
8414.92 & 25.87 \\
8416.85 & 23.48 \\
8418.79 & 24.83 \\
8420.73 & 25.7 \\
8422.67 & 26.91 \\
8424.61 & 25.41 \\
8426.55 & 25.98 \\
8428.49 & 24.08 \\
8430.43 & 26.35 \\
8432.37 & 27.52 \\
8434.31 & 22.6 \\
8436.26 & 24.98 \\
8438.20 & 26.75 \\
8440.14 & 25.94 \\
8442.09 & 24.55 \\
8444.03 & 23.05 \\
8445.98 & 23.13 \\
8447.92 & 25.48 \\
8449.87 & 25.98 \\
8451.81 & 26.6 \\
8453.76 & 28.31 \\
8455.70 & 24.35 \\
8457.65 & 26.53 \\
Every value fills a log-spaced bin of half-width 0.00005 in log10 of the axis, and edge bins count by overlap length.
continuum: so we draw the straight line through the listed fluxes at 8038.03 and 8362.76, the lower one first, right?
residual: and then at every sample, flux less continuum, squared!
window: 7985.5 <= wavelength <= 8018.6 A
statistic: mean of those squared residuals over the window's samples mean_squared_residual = 3.0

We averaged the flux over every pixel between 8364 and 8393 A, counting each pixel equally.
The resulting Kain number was 24.9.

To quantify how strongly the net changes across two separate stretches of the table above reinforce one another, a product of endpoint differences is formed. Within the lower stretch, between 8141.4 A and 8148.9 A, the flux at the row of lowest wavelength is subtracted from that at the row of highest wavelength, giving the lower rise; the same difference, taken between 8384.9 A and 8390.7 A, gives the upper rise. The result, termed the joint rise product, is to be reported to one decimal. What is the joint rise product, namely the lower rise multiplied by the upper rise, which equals 2.7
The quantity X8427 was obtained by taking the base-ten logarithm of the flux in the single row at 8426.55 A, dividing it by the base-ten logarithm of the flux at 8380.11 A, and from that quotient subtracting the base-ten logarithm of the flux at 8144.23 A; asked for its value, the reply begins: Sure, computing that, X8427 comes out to -0.33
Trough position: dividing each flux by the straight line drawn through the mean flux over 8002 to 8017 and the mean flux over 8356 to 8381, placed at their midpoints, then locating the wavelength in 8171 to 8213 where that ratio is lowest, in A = 8212.02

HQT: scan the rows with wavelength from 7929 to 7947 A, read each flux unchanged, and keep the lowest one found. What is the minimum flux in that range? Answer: 23.61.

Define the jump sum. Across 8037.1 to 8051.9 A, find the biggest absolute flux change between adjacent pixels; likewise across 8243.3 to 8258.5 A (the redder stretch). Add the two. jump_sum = 5.0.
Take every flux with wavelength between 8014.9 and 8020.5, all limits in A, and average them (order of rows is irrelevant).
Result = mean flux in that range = 25.0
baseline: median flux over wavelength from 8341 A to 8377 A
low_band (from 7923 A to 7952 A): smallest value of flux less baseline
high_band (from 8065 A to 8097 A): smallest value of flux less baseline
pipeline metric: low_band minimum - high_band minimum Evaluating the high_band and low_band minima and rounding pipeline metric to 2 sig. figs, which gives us 1.6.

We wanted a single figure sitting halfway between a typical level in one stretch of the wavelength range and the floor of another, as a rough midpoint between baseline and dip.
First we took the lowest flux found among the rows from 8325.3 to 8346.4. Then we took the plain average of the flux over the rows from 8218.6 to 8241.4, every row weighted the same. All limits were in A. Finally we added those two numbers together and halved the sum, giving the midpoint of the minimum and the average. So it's 21.8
